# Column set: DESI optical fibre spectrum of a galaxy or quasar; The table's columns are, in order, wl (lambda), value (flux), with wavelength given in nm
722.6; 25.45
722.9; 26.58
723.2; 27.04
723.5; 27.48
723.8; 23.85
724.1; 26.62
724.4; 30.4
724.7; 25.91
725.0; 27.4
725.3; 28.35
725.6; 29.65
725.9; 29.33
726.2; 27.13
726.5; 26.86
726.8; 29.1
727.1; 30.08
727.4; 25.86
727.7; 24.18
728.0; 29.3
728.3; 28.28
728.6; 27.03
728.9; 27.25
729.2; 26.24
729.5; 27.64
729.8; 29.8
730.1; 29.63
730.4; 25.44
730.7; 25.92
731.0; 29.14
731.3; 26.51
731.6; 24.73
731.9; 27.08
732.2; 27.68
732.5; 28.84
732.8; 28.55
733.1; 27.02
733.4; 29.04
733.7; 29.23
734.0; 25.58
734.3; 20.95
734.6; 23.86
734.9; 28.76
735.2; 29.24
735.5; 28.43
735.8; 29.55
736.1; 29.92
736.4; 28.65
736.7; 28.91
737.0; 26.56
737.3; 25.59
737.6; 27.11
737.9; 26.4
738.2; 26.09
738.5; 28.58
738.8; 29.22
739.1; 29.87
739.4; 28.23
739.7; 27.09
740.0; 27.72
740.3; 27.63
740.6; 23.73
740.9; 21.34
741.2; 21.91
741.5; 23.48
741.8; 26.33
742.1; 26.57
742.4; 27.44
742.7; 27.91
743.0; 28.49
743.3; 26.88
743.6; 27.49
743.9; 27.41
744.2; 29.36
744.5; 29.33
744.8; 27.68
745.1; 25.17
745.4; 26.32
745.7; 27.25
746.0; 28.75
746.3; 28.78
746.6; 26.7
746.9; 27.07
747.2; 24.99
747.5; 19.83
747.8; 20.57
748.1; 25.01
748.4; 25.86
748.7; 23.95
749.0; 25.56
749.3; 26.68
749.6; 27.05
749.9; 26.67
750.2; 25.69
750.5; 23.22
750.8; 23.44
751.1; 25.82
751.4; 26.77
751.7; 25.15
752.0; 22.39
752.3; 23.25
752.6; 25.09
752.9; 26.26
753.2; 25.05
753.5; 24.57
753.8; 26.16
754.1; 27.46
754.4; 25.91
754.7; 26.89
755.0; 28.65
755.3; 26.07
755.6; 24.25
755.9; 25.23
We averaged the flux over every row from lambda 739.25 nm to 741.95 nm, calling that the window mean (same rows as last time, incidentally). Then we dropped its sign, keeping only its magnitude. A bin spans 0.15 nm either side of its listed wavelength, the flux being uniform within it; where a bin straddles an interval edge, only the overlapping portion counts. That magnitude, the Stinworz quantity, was 25.3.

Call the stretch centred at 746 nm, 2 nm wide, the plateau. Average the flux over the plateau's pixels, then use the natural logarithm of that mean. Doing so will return 3.30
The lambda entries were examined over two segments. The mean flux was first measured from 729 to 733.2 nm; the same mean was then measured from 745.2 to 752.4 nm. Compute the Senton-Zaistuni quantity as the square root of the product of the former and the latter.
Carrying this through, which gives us 26.3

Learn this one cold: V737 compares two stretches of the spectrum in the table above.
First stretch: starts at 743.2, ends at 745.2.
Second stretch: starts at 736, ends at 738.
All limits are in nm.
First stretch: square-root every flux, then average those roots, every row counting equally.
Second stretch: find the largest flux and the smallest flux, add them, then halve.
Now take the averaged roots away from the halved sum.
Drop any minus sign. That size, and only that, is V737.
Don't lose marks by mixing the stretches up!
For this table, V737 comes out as 22.5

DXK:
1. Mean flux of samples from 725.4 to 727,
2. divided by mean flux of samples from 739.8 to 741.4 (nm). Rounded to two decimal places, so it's 1.16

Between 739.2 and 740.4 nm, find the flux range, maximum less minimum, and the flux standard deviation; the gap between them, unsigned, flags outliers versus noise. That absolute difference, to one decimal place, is 0.7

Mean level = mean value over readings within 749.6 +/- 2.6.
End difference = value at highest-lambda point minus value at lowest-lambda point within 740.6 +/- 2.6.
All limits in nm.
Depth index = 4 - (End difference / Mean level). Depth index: 3.90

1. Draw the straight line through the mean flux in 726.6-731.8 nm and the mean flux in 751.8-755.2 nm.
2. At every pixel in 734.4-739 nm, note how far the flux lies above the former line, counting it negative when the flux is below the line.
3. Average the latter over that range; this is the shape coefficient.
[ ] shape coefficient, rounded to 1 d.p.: 0.9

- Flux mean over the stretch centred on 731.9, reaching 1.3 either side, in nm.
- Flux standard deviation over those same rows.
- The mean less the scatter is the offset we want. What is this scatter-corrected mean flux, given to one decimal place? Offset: 25.9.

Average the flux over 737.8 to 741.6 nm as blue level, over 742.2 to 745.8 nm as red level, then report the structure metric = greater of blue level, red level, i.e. 27.6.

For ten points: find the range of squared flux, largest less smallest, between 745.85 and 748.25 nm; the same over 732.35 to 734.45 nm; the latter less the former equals -20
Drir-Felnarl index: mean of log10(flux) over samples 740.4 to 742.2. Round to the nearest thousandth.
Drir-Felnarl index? 1.377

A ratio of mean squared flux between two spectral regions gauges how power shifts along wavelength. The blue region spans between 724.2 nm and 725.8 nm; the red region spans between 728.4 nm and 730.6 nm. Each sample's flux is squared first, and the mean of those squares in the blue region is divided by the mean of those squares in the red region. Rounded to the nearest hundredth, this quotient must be 1.06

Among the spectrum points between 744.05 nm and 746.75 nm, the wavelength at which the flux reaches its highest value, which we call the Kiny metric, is 744.2 nm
